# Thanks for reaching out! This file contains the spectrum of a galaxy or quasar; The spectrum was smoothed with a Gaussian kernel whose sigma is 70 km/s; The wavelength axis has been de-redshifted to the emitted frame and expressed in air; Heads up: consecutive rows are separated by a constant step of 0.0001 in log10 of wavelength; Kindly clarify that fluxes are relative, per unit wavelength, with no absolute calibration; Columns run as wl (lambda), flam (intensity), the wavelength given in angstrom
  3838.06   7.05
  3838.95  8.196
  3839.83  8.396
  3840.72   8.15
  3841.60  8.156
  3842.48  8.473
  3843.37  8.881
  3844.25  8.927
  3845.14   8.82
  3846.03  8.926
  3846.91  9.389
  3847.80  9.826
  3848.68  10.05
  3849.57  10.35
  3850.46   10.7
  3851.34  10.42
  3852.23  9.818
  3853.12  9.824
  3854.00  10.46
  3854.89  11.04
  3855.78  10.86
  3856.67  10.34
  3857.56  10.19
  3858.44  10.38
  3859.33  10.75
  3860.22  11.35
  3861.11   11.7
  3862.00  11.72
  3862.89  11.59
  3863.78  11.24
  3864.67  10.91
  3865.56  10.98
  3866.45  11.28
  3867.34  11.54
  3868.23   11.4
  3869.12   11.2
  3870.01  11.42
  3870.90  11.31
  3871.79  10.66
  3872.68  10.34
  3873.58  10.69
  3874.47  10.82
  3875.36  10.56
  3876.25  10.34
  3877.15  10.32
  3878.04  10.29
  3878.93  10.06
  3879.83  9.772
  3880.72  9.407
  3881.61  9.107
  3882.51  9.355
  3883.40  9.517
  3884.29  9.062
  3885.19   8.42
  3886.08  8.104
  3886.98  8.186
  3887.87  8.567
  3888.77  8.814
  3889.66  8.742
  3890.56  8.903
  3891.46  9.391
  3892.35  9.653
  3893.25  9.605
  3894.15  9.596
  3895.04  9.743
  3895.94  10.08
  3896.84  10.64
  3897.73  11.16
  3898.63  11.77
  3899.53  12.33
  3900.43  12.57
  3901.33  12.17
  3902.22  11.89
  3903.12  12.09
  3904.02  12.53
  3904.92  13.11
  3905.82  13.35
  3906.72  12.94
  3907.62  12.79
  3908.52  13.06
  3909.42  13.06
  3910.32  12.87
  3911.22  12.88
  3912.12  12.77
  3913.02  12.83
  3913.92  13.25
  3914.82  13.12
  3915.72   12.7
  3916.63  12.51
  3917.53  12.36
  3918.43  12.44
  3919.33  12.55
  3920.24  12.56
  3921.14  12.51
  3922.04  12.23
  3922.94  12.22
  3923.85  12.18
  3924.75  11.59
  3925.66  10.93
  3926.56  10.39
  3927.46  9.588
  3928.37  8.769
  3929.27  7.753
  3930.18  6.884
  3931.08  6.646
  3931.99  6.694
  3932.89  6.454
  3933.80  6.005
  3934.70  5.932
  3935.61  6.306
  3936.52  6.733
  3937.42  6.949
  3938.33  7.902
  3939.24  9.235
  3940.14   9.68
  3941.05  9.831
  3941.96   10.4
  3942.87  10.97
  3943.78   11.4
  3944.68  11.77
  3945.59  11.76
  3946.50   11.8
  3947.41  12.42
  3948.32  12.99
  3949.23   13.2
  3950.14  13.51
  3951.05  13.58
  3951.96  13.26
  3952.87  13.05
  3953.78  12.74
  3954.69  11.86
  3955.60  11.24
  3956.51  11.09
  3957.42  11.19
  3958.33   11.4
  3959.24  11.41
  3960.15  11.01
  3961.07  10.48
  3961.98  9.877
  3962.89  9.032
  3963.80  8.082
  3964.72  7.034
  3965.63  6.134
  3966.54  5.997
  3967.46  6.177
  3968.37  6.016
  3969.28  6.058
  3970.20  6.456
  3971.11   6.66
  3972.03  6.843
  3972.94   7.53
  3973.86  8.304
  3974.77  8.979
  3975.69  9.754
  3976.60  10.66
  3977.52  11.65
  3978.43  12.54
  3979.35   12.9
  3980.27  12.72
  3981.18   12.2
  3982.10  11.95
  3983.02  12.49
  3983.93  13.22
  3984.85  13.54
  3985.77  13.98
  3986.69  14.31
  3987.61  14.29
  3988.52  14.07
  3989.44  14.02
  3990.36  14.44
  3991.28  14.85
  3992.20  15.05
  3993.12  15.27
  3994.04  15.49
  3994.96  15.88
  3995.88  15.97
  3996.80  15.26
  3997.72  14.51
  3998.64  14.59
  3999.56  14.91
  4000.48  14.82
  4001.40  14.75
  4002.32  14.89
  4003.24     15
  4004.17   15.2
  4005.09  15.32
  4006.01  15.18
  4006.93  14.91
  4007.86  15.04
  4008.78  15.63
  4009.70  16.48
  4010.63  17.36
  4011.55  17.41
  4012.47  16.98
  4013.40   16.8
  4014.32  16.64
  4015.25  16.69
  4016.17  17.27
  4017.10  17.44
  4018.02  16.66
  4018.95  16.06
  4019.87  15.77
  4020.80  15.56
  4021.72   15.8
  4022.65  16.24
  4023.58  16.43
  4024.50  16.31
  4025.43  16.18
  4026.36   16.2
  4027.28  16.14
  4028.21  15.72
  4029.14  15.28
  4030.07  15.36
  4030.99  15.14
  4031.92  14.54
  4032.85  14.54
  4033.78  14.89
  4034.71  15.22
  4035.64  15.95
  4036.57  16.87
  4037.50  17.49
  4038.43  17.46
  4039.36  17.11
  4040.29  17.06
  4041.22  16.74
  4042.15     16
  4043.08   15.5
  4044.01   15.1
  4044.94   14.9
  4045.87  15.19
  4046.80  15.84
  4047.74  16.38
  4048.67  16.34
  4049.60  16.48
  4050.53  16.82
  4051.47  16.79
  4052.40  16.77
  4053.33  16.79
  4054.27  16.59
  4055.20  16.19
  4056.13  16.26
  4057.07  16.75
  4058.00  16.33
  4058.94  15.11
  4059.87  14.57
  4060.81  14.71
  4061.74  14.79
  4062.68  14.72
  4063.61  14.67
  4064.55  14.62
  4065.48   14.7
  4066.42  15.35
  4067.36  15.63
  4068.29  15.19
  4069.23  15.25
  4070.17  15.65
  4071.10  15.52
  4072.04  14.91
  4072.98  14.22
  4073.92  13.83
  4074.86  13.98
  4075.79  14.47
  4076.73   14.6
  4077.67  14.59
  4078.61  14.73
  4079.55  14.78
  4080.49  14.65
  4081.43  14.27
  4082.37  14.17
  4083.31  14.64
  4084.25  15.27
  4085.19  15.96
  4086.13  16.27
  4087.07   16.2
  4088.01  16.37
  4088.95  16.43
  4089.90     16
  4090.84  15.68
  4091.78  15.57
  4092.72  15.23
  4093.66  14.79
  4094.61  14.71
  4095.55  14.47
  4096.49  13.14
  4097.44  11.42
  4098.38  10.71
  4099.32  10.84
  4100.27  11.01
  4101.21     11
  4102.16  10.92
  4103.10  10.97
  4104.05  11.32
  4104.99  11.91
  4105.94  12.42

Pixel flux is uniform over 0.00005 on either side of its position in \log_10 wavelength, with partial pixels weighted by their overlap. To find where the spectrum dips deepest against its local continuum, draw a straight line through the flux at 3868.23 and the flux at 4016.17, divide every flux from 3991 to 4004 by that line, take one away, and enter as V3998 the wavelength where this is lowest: 3997.72 angstrom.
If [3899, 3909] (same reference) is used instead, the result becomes 3902.22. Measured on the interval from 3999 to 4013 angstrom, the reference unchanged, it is 4006.93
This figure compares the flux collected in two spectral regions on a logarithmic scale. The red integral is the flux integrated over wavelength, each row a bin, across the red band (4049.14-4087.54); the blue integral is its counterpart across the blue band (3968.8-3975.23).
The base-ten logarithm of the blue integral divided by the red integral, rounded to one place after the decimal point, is -1.1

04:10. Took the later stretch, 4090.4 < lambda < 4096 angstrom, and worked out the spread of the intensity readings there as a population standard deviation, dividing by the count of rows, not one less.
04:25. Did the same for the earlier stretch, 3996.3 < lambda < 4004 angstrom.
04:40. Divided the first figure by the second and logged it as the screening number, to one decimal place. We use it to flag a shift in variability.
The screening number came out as 2.0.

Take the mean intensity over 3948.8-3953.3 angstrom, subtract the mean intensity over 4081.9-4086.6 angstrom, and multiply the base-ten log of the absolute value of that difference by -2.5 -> -0.7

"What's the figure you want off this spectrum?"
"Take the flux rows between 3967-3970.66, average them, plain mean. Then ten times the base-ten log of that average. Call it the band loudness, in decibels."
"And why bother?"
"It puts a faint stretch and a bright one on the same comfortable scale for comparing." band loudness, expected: 7.9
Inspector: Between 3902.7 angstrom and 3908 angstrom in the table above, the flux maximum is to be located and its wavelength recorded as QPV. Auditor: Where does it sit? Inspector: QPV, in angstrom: 3905.82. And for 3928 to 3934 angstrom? 3928.37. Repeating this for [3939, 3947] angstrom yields 3946.50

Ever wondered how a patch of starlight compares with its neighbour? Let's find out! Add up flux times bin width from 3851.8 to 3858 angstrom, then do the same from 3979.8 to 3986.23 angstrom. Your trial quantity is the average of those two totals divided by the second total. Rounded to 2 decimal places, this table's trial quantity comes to 0.89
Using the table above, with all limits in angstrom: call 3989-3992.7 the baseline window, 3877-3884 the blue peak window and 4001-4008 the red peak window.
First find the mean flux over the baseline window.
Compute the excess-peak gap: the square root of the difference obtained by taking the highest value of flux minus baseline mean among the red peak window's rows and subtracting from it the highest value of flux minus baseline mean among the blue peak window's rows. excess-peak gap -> 2.2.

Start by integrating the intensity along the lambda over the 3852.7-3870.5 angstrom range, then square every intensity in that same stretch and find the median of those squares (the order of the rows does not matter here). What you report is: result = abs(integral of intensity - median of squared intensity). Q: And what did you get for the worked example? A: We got 72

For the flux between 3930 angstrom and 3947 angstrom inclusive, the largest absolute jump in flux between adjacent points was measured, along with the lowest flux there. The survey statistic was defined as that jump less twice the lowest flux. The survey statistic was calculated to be -11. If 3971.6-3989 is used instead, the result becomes -13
